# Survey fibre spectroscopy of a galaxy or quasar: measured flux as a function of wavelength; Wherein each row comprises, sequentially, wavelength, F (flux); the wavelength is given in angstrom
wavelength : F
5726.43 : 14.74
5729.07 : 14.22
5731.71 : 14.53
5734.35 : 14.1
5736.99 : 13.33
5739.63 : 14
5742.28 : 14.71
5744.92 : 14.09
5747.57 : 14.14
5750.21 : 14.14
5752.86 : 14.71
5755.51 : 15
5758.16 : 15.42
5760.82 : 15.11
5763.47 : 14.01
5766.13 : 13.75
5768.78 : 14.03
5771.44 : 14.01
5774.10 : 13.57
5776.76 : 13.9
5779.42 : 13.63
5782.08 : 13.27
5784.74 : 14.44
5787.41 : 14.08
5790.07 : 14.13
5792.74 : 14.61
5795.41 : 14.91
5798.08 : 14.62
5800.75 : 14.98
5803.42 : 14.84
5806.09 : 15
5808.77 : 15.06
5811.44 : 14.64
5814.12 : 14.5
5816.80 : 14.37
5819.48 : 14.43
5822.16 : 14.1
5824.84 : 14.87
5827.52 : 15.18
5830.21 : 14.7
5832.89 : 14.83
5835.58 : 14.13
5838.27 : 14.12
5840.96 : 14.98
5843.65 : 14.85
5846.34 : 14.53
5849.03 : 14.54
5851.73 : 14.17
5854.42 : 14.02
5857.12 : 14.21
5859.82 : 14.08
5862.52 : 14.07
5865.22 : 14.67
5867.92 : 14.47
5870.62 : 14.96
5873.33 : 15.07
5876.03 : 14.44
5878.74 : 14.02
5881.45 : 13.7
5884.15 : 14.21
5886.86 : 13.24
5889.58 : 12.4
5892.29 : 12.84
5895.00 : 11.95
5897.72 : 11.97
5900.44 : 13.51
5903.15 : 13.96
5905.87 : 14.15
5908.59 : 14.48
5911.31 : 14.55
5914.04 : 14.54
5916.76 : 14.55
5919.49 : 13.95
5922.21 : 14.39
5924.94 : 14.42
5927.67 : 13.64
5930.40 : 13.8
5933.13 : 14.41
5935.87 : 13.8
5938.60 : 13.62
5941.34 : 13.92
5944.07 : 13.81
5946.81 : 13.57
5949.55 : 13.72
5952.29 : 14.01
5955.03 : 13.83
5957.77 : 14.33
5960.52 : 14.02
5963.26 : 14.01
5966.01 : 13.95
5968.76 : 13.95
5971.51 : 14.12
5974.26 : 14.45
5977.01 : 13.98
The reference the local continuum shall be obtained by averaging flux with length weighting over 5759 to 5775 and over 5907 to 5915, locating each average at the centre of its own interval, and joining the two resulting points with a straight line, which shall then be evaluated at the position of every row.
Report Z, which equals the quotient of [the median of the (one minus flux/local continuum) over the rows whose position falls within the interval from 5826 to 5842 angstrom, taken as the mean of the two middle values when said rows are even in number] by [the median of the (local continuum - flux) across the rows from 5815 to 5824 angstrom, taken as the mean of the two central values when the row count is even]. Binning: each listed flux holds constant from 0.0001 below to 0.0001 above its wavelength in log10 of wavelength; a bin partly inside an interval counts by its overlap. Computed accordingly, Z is 0.29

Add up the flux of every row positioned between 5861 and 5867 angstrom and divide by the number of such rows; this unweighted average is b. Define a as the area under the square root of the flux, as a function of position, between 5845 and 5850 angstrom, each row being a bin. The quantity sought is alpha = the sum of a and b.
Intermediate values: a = 19.1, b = 14.4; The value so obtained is 33.4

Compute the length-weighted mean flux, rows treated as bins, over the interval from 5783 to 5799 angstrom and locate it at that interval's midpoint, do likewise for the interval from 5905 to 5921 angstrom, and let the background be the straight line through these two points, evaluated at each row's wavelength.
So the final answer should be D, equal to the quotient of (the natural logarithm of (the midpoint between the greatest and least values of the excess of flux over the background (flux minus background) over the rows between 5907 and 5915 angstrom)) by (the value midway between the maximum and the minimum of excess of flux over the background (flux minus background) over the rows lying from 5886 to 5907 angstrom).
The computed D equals 1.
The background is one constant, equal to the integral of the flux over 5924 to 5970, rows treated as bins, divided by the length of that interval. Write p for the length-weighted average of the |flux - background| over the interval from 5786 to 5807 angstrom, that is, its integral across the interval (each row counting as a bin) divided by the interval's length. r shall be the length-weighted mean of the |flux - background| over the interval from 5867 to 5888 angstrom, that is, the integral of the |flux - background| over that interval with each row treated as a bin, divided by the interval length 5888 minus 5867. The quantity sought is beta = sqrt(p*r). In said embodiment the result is 0.64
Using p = 0.71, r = 0.57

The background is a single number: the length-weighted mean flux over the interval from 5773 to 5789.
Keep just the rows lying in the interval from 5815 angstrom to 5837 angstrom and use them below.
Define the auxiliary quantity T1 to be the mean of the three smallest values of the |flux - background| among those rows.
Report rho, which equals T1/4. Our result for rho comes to 0.09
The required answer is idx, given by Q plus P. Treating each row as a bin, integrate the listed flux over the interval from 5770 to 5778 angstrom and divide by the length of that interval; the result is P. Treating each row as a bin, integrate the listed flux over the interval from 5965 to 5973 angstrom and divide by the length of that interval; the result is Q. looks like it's 27.8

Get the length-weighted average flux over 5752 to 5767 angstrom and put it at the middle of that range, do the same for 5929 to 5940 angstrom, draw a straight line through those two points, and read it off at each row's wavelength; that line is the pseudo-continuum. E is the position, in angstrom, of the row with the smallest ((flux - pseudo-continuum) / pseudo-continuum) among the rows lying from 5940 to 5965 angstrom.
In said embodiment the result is 5946.81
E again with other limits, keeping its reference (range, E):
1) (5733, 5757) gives 5736.99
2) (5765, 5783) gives 5782.08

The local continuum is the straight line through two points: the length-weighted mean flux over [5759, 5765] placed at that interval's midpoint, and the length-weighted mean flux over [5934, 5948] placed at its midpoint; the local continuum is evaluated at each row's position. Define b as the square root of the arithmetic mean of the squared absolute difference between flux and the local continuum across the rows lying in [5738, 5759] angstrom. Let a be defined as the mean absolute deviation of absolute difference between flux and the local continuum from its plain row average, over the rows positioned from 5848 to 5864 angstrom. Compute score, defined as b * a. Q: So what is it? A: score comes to 0.047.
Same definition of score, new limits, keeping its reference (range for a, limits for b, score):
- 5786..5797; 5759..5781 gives 0.065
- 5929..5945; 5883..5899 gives 0.213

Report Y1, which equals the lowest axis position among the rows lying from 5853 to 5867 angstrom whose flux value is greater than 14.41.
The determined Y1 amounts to 5865.22 angstrom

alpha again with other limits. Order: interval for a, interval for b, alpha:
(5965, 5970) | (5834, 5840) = 32.8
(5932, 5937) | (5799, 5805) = 33.7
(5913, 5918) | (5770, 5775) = 32.9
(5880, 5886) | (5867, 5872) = 37.1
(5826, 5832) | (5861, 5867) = 37.6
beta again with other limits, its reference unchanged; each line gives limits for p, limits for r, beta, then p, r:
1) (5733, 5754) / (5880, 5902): 0.61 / 0.37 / 1.01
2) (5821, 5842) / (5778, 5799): 0.60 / 0.69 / 0.52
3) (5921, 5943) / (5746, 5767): 0.43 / 0.28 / 0.66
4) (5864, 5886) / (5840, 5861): 0.53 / 0.58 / 0.49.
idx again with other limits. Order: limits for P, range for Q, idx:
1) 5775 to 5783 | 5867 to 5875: 28.5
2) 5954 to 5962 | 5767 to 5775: 28.0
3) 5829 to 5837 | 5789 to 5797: 29.1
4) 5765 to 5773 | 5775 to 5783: 27.5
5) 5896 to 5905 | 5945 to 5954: 26.9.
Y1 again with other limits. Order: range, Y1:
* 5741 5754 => 5742.28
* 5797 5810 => 5798.08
